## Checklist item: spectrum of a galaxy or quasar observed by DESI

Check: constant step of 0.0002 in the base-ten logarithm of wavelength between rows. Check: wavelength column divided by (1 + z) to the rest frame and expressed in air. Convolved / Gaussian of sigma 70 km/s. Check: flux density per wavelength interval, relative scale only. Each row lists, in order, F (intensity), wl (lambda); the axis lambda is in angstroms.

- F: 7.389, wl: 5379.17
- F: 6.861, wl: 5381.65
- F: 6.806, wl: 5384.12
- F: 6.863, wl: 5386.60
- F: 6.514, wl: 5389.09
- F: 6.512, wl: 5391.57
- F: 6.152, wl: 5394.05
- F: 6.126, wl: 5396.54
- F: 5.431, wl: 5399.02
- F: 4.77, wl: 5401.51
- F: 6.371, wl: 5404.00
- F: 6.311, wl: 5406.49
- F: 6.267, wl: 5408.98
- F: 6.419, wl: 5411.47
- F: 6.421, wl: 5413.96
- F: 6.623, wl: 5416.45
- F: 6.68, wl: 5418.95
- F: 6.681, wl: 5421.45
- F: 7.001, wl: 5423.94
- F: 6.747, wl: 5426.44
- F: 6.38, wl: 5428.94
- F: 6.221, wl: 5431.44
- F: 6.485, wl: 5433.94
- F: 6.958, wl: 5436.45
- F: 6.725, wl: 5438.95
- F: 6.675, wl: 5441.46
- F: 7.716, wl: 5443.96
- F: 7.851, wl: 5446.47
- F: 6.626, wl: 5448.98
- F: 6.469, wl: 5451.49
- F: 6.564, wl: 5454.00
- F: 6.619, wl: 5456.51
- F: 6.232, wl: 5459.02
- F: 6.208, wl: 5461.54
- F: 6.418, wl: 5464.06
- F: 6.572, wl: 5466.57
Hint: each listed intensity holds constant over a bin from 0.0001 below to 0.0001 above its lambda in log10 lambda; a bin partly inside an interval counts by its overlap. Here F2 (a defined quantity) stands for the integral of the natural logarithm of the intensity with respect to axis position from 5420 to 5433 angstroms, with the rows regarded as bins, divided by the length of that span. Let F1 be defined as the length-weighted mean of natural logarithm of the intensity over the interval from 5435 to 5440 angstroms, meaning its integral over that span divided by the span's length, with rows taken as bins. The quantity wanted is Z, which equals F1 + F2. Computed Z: 3.81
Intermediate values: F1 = 1.92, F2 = 1.89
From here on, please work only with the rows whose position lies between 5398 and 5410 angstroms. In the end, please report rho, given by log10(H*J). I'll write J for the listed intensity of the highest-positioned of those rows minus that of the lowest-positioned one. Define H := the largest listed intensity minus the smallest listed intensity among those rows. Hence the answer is 0.1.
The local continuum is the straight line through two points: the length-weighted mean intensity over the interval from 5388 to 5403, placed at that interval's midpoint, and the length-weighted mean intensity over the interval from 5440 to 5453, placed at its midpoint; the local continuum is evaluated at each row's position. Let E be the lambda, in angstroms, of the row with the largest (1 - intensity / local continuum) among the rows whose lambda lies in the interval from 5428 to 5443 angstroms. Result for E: 5431.44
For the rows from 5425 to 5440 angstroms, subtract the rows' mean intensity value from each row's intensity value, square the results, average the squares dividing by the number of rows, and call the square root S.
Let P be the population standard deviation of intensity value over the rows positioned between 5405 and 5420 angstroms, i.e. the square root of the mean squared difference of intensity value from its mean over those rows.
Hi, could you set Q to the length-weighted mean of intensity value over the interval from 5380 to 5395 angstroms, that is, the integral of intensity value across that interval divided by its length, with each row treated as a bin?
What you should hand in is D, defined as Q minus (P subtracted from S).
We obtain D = 6.55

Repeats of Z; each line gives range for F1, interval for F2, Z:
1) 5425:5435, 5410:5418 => 3.74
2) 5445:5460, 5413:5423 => 3.80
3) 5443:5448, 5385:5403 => 3.84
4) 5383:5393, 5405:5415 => 3.75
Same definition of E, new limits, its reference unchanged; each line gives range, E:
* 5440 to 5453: 5451.49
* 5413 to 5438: 5431.44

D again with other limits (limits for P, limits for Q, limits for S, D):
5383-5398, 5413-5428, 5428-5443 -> 6.73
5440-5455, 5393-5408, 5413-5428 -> 6.26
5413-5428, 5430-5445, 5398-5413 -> 6.33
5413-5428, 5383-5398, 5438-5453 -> 6.09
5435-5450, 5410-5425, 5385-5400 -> 6.68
